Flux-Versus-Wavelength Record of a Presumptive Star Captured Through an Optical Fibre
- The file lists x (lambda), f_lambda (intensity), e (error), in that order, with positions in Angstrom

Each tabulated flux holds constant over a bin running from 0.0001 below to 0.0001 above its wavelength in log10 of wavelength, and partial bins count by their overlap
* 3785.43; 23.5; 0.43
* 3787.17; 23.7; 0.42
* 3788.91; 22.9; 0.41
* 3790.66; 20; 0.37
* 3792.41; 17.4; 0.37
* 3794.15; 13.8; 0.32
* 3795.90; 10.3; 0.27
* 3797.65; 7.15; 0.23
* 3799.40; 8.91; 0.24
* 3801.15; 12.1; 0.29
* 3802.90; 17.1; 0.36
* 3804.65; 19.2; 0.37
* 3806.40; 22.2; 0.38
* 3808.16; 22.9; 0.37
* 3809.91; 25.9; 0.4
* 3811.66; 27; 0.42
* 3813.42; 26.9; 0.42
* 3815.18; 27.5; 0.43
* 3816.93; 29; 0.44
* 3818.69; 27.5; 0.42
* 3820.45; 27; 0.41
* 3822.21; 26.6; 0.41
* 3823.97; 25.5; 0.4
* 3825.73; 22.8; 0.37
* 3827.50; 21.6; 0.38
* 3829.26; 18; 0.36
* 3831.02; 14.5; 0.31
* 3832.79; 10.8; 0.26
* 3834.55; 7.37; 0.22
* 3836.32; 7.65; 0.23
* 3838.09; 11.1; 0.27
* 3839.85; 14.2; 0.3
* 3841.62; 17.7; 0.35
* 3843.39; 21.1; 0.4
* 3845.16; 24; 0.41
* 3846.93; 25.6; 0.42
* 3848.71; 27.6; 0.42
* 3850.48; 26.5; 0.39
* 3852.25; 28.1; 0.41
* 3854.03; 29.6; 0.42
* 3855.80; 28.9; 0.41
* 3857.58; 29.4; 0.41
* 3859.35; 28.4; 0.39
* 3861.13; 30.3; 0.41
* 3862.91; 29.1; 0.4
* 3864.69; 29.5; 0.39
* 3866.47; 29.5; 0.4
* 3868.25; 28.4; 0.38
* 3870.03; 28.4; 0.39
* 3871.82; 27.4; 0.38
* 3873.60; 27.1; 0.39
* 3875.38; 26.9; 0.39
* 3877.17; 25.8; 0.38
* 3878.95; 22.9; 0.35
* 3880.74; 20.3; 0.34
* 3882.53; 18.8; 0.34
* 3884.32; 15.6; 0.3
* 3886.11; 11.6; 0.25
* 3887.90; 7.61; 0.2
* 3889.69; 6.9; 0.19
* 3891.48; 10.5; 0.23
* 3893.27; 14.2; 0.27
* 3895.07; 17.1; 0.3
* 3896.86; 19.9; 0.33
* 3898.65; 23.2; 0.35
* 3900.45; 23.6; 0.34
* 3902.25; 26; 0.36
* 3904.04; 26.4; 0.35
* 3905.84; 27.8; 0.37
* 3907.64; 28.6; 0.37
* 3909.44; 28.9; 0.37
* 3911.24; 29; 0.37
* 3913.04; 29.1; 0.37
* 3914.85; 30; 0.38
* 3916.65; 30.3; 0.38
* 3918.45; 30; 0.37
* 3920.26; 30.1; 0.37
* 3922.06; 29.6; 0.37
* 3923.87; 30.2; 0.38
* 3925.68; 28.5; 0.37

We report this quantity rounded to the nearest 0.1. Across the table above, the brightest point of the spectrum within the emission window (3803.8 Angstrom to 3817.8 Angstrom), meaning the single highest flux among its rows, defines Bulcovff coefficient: 29.0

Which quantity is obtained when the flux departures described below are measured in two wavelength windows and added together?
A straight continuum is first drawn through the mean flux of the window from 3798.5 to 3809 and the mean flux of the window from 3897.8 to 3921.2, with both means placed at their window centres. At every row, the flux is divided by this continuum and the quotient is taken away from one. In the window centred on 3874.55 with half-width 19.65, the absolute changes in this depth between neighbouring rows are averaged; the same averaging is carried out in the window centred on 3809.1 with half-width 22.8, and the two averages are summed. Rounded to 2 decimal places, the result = 0.20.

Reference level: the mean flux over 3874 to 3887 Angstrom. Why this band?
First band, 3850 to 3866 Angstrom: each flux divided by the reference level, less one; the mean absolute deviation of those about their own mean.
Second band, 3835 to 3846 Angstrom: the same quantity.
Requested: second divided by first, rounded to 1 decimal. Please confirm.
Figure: 6.2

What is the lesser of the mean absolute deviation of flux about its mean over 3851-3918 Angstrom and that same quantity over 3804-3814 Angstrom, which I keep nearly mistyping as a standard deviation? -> 2.6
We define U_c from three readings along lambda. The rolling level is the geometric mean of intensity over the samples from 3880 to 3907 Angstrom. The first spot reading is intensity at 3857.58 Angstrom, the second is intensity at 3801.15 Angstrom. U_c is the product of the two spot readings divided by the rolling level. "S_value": 21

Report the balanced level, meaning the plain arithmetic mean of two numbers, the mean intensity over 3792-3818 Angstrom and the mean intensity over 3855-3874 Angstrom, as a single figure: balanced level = 24.0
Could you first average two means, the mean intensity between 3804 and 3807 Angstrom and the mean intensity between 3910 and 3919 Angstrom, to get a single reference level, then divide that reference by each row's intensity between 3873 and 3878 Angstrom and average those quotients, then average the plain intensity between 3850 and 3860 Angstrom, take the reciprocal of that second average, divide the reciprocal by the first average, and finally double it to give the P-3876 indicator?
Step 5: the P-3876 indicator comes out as 0.074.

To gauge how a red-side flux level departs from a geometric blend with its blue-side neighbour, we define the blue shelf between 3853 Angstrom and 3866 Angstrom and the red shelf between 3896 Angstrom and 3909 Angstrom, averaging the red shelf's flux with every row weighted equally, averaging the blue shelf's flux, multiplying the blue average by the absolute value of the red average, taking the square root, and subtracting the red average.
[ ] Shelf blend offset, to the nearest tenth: 2.0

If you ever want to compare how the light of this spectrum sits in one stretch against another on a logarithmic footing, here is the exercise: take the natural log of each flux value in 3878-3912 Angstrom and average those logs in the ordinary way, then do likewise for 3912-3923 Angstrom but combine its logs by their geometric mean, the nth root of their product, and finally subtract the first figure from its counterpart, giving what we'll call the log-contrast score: 0.5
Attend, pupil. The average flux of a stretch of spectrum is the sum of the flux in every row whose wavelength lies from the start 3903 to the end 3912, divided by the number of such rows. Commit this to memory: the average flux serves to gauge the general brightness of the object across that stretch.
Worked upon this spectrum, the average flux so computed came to 28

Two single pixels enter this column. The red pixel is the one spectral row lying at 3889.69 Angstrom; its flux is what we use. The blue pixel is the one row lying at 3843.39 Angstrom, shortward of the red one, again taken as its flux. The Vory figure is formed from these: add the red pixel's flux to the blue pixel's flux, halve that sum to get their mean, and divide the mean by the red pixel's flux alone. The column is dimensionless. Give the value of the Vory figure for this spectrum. 2.03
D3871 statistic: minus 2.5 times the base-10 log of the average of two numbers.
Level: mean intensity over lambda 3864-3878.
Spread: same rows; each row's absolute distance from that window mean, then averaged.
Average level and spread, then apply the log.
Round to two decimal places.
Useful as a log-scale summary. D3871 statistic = -2.90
